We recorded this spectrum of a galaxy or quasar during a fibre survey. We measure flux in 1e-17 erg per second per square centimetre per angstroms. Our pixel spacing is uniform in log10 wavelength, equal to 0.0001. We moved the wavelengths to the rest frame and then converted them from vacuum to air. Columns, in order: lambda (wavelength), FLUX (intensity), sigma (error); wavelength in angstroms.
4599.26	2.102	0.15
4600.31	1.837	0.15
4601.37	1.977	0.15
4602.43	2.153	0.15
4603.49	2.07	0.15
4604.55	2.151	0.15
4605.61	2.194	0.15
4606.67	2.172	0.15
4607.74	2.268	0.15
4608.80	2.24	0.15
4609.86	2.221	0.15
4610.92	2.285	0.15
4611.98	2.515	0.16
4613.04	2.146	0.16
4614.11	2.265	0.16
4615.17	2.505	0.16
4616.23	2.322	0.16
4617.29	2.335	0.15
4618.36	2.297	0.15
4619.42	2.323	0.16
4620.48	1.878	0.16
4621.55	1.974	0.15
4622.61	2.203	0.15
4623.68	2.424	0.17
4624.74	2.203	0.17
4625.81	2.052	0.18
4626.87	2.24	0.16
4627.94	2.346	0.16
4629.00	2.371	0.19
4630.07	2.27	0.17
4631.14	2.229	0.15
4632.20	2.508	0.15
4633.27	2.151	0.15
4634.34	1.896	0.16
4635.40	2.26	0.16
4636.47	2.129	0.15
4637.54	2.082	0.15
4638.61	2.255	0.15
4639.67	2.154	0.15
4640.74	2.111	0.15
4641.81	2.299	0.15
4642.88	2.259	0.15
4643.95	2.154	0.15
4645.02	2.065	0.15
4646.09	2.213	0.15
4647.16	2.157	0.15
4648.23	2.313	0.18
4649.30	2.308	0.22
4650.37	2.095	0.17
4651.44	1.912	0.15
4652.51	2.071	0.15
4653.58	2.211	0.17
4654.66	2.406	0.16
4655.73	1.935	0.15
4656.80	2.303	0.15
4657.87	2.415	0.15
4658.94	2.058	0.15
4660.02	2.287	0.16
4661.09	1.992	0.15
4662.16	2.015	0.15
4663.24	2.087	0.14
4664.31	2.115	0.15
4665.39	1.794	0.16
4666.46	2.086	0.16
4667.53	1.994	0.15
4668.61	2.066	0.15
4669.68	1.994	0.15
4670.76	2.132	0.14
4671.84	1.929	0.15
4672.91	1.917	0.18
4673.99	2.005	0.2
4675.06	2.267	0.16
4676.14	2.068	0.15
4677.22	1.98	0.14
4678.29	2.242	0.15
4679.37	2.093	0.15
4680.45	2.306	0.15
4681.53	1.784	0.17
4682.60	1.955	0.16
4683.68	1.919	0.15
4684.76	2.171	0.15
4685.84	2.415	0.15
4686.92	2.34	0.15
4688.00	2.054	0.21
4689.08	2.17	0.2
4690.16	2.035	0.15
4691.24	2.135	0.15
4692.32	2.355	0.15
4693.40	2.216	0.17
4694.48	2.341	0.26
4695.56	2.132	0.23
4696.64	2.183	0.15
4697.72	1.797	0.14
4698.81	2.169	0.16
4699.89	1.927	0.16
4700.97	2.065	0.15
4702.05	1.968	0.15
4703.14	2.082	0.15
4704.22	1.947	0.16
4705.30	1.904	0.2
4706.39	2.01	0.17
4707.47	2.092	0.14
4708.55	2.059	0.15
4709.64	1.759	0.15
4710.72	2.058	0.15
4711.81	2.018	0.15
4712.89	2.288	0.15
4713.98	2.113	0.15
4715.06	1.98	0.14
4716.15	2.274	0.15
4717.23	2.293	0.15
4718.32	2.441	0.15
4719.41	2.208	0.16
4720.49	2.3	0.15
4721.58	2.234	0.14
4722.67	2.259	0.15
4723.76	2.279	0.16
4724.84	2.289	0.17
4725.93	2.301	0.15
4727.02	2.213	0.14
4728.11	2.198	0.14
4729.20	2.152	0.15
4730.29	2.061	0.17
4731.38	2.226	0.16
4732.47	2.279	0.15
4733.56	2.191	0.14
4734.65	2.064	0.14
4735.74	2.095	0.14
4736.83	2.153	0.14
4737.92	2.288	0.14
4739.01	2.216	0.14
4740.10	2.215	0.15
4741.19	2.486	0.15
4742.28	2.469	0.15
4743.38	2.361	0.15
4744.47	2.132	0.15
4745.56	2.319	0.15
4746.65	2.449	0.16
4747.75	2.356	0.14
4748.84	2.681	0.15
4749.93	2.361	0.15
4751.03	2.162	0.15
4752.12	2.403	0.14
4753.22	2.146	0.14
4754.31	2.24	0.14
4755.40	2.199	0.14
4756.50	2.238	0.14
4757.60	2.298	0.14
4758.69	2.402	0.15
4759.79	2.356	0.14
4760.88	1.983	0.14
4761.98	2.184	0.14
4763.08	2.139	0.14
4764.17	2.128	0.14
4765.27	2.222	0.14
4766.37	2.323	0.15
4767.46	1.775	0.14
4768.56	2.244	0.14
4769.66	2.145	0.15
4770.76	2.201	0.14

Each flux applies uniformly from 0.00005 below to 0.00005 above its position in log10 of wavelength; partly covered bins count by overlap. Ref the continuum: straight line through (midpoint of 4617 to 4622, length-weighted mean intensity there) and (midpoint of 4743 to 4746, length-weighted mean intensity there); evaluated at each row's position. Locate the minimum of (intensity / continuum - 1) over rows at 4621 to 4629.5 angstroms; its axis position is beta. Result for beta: 4621.55 angstroms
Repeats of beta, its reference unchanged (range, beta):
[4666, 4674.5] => 4672.91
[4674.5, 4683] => 4681.53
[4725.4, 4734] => 4730.29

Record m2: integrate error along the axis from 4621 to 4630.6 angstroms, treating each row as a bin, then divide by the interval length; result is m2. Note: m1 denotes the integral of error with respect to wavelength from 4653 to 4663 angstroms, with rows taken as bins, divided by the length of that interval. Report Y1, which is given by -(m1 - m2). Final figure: 0.013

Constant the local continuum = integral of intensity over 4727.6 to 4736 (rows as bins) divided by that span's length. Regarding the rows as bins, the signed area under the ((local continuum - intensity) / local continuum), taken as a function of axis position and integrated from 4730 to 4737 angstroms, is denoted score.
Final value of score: 0.01 angstroms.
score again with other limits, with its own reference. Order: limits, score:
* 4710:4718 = 0.05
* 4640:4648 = -0.09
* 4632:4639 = -0.02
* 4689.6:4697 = -0.14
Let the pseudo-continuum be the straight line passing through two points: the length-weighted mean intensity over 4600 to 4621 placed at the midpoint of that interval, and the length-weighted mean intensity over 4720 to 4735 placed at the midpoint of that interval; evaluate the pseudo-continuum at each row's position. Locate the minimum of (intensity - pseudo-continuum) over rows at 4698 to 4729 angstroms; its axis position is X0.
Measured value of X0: 4709.64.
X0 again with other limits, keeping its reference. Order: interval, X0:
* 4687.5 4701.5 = 4697.72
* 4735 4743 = 4735.74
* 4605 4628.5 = 4620.48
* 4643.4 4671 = 4665.39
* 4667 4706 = 4681.53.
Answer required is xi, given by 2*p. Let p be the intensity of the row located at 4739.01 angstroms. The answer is 4.43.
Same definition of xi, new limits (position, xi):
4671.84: 3.86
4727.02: 4.43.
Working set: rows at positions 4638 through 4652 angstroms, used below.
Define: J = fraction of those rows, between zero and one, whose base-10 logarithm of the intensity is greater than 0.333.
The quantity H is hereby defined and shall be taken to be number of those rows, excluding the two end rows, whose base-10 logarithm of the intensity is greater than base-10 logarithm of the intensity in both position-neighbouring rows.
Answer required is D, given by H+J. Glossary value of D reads 3.7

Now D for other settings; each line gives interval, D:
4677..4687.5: 4.5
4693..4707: 5.3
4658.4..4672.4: 5.1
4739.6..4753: 3.9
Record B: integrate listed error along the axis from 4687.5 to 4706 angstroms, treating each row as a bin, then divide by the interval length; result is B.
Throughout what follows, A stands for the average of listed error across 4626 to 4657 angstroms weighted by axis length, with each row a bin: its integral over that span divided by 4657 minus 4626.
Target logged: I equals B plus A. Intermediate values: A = 0.159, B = 0.173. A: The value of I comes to 0.332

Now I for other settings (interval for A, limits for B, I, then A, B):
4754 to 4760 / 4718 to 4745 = 0.291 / 0.142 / 0.149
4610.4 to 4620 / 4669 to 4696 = 0.323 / 0.157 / 0.167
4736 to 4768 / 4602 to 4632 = 0.302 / 0.144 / 0.158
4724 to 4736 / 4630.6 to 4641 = 0.303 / 0.150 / 0.152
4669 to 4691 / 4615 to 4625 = 0.318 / 0.160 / 0.158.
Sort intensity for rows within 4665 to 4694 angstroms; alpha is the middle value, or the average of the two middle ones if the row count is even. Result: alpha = 2.07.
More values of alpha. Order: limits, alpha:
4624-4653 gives 2.20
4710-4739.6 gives 2.22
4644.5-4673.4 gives 2.09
